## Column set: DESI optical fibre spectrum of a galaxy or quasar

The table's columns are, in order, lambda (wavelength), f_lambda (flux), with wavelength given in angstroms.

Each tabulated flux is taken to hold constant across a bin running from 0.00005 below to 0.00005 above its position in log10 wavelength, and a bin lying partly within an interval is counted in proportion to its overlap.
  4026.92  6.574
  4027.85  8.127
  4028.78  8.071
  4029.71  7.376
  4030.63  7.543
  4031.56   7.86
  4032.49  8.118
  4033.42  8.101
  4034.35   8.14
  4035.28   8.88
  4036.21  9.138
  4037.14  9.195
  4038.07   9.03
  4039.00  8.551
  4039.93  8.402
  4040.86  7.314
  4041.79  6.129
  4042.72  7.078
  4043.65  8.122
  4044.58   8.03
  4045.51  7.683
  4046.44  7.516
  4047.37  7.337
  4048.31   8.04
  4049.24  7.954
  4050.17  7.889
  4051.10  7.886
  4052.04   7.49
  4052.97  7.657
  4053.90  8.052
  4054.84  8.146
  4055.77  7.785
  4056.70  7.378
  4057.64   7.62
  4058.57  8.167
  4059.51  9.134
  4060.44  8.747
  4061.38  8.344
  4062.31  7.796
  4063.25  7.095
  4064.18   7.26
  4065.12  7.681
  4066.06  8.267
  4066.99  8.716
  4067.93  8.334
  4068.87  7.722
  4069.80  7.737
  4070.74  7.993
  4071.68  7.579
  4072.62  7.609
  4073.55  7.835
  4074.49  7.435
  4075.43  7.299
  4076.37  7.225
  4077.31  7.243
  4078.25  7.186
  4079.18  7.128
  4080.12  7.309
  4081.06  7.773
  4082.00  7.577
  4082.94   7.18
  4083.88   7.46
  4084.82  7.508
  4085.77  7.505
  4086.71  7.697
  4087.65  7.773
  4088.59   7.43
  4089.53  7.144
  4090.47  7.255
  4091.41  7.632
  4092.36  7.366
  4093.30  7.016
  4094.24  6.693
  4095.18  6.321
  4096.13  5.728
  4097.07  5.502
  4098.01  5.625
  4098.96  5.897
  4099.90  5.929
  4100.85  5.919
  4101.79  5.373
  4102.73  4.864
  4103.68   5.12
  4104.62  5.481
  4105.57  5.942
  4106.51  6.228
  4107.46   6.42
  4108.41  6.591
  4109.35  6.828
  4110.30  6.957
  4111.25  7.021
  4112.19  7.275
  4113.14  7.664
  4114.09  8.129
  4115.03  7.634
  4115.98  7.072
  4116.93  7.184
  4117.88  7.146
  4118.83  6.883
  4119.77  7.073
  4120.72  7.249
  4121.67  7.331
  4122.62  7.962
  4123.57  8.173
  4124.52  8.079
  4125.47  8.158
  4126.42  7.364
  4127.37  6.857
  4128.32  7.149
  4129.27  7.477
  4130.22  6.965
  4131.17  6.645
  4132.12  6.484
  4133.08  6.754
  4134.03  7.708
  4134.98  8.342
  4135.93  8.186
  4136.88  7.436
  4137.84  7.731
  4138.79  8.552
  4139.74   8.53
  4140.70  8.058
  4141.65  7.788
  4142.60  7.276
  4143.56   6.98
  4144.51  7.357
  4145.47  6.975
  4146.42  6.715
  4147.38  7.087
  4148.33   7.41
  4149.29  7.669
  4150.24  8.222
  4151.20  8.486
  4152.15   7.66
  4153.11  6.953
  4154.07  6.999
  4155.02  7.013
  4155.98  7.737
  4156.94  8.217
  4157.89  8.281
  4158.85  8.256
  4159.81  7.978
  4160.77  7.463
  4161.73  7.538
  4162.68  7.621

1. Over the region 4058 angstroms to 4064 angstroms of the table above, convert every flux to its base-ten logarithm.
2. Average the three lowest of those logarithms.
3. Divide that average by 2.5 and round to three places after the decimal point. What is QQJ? 0.354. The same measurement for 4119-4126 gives 0.343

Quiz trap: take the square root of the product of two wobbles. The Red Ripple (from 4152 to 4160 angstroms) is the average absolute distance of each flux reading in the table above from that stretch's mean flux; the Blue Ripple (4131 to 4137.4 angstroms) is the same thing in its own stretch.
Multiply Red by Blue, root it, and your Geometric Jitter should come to 0.54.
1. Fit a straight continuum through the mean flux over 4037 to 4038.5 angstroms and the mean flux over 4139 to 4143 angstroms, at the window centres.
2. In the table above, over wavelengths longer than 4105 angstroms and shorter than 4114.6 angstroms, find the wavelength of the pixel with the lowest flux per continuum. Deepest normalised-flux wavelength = 4105.57 angstroms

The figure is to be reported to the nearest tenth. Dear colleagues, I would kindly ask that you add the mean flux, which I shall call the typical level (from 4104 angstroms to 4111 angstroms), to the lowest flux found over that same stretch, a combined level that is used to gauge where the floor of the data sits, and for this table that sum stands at 11.8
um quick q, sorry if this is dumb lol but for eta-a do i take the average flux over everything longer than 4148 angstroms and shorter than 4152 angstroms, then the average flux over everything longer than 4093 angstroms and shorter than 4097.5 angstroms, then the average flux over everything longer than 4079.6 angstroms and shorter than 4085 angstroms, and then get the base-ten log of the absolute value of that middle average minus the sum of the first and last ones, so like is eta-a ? 0.96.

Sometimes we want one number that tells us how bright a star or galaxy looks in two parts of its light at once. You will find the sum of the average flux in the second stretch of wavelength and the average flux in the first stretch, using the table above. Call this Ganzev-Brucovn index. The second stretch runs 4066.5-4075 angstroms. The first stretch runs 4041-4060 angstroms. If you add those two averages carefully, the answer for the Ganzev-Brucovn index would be 15.6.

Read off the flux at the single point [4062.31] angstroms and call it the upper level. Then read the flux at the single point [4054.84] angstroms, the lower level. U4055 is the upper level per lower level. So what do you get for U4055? 0.96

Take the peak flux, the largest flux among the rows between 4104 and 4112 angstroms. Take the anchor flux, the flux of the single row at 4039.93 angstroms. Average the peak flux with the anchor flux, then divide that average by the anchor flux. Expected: 0.92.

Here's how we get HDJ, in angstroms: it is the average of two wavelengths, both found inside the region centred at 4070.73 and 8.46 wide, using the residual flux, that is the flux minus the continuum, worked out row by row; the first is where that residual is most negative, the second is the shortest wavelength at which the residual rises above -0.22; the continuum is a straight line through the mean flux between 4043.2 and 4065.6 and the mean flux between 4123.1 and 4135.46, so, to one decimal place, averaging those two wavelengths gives 4070.7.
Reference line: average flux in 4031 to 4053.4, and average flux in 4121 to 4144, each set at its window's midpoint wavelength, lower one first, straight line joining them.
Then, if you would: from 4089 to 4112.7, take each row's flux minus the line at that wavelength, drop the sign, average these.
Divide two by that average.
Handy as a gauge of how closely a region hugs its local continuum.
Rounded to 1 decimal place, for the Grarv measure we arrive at 1.4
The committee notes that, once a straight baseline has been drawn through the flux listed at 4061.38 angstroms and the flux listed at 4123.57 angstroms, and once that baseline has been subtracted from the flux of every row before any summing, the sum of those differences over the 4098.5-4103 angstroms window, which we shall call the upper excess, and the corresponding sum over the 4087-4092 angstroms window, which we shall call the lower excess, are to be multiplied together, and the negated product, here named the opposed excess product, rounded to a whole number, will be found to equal -54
